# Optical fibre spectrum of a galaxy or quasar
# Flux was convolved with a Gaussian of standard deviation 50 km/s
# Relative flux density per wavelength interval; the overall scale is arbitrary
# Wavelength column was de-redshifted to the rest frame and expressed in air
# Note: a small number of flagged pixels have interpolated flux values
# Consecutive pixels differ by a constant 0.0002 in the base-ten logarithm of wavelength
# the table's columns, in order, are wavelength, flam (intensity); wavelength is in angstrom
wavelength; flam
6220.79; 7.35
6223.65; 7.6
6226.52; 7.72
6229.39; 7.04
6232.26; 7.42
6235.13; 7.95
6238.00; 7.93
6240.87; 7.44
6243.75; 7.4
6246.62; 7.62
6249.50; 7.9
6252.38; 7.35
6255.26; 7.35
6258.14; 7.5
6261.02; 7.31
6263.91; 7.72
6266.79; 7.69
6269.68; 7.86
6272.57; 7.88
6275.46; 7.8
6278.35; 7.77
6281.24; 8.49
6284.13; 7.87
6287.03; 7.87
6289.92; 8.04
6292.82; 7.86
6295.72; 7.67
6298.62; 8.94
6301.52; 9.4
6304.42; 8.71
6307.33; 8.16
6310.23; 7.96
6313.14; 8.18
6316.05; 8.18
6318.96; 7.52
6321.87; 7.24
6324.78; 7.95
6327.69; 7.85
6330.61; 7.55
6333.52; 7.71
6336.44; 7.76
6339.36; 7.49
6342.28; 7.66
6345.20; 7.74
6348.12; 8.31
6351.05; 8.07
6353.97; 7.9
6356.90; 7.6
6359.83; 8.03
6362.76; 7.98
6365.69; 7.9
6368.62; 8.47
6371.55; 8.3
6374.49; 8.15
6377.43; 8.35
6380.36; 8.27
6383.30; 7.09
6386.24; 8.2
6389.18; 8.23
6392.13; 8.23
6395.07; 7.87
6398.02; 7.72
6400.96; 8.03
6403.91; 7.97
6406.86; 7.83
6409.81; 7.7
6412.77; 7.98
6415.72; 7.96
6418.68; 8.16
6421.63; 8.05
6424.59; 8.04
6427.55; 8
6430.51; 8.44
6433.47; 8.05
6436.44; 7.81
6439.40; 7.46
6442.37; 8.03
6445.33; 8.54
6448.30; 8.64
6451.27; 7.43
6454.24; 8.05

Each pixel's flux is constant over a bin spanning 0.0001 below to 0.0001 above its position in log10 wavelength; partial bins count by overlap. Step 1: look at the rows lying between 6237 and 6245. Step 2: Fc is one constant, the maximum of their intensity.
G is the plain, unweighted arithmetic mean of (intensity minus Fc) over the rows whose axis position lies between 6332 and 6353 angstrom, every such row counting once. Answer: -0.11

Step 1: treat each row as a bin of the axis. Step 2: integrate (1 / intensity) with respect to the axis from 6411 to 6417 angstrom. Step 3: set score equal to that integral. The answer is 0.8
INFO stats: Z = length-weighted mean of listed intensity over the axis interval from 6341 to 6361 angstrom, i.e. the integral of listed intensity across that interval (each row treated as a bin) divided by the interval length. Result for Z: 7.901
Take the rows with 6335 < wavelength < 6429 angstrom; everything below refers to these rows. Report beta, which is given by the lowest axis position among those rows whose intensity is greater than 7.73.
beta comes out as 6336.44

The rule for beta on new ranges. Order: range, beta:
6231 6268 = 6235.13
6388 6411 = 6389.18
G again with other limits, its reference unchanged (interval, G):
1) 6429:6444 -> 0.03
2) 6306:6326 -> -0.05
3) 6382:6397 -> -0.01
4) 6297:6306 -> 1.09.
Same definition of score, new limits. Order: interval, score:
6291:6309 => 2.1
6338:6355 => 2.2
